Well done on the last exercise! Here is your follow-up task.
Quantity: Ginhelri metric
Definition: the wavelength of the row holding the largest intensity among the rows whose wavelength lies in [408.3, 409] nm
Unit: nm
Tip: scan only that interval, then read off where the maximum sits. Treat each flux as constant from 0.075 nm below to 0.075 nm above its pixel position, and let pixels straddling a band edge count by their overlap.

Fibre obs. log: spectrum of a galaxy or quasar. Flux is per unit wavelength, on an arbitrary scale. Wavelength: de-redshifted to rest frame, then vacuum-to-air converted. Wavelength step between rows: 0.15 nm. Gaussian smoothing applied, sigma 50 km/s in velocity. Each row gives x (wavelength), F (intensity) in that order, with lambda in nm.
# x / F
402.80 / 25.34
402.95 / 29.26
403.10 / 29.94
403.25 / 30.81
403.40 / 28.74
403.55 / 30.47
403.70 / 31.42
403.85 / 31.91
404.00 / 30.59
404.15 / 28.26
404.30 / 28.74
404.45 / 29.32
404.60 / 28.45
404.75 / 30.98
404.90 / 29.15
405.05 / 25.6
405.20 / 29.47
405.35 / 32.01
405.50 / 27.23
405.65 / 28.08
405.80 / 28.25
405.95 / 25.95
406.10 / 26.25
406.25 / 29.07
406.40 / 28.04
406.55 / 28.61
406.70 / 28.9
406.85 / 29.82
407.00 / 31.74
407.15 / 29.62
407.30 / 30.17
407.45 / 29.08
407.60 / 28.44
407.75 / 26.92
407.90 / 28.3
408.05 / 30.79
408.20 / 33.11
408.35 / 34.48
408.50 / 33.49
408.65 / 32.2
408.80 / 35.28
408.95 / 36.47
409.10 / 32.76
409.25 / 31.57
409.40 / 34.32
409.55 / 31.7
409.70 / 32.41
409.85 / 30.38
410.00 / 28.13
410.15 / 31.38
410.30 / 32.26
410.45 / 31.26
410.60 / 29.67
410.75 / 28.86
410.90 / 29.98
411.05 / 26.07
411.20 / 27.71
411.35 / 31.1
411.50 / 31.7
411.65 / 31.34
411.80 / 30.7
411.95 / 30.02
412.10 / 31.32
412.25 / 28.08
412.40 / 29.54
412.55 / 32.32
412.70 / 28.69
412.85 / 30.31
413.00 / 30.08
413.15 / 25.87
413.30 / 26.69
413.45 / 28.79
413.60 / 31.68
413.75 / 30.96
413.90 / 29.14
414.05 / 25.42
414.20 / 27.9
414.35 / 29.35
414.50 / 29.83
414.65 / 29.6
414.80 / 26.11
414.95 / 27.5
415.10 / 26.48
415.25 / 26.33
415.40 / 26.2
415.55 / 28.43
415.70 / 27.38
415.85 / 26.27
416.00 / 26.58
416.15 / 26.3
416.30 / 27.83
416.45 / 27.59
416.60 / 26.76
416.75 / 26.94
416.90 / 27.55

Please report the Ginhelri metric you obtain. 408.95 nm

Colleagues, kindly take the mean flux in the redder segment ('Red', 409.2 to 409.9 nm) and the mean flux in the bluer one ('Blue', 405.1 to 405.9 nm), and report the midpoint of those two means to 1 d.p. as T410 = 30.5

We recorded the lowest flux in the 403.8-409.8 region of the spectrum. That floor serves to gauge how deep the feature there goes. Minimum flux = 25.6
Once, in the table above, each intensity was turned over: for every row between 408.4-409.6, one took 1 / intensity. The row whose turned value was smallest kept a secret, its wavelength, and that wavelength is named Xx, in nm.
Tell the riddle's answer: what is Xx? 408.95 nm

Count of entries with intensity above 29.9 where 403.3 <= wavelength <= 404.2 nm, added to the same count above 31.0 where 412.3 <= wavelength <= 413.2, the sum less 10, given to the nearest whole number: -5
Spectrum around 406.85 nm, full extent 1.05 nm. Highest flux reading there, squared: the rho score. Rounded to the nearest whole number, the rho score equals 1007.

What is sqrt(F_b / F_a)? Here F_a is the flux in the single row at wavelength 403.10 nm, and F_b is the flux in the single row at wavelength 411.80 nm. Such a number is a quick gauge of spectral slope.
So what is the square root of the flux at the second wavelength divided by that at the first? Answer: 1.01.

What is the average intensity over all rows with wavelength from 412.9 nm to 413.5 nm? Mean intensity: 27.9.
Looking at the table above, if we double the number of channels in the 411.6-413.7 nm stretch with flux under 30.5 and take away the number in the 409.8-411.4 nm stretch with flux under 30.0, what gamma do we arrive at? 12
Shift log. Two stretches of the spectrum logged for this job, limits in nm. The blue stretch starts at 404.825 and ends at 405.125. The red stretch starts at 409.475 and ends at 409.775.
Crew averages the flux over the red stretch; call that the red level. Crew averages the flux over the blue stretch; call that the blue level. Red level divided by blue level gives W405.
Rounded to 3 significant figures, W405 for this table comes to 1.17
